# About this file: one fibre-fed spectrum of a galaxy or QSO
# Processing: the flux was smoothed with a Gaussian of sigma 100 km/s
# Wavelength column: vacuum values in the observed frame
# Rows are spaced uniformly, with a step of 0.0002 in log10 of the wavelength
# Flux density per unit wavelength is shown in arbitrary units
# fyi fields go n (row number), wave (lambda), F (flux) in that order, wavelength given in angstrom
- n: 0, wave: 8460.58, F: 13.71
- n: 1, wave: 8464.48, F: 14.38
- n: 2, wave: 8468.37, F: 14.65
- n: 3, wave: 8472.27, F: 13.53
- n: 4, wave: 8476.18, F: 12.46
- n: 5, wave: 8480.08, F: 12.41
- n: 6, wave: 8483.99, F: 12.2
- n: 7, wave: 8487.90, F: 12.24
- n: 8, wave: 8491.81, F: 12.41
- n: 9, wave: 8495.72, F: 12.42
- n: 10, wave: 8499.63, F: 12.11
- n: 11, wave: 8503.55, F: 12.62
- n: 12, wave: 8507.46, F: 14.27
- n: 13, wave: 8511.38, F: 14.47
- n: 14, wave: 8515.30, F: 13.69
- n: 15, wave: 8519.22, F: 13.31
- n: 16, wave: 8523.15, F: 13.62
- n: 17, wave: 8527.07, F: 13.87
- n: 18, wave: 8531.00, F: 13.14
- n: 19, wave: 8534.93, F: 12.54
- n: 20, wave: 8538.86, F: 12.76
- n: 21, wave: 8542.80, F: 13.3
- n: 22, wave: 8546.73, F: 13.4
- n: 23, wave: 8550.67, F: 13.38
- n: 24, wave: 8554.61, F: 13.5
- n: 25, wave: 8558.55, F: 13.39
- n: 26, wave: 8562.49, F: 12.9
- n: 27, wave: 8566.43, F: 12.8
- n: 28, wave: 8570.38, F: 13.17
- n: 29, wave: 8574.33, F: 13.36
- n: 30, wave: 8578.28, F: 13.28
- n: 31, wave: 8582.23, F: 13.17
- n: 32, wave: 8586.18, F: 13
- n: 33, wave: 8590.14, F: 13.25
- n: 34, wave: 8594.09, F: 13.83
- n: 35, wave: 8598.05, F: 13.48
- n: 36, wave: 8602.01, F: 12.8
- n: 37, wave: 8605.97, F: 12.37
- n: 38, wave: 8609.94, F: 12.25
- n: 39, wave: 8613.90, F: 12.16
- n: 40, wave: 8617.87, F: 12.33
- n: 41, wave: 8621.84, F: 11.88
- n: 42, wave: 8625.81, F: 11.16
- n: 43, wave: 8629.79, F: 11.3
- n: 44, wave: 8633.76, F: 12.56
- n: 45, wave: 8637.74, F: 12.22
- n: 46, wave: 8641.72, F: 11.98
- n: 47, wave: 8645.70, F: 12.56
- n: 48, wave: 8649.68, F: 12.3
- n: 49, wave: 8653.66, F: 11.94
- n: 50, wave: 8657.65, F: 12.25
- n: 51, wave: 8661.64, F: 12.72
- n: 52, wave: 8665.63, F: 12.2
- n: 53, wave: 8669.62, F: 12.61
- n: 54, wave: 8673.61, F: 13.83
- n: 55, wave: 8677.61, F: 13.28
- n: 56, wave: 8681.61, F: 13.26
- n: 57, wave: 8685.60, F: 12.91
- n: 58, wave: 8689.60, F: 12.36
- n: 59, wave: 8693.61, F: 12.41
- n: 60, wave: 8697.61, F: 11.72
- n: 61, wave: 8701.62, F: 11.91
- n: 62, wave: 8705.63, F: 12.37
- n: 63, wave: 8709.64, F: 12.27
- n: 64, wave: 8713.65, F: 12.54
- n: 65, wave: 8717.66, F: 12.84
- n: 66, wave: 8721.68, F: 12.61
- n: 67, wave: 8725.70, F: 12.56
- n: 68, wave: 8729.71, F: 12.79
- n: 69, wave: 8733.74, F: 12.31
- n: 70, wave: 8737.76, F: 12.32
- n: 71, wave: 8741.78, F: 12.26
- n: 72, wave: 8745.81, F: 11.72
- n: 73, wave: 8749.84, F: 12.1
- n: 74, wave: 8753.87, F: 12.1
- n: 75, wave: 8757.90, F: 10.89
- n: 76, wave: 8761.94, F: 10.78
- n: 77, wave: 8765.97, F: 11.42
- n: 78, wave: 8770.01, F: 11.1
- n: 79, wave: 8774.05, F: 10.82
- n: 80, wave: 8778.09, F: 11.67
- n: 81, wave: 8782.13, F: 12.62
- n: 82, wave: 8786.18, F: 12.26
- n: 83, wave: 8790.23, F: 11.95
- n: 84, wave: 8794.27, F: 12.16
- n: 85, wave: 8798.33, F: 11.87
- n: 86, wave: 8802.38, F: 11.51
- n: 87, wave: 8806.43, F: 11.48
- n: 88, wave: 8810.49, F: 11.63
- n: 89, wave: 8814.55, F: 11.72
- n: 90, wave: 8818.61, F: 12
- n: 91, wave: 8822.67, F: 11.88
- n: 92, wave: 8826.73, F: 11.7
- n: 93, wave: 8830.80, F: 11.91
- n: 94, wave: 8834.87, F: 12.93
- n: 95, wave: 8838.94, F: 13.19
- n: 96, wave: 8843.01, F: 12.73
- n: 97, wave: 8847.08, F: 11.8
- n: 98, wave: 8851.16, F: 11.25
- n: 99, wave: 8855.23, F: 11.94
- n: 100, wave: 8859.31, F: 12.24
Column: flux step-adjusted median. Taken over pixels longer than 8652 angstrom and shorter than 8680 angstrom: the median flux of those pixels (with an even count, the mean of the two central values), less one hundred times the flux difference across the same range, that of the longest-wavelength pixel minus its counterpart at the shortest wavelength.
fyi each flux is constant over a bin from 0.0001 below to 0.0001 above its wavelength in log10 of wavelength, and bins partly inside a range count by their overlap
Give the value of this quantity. -121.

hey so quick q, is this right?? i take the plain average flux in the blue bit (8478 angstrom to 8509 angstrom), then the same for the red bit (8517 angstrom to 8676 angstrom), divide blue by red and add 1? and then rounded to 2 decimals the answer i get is 1.98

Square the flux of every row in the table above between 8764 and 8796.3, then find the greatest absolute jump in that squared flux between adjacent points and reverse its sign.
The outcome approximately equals -23.1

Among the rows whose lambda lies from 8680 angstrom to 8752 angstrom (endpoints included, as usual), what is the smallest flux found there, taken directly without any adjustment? 11.72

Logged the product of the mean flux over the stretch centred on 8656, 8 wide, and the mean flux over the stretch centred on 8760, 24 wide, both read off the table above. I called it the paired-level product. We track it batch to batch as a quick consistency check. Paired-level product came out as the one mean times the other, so 138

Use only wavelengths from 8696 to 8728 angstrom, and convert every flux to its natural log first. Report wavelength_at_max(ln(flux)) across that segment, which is 8717.66 angstrom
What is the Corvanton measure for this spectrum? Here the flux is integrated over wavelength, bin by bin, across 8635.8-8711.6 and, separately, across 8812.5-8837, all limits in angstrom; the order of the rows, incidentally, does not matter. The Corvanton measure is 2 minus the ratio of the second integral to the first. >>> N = 1.7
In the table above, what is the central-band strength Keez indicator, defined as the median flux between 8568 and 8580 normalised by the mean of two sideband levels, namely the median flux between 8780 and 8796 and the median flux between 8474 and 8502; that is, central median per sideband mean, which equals 1.08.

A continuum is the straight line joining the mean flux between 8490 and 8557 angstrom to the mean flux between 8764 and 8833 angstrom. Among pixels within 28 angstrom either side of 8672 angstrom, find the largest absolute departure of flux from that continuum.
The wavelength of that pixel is 8673.61 angstrom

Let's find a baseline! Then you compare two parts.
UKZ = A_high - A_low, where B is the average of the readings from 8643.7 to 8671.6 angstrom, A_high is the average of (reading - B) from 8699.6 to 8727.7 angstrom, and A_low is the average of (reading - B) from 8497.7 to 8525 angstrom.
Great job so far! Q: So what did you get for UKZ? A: -1.00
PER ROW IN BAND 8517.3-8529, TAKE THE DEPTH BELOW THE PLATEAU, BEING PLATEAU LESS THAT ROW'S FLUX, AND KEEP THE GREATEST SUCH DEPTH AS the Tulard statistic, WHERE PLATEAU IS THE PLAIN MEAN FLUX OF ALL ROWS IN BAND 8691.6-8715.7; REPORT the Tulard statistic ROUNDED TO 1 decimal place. -1.1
